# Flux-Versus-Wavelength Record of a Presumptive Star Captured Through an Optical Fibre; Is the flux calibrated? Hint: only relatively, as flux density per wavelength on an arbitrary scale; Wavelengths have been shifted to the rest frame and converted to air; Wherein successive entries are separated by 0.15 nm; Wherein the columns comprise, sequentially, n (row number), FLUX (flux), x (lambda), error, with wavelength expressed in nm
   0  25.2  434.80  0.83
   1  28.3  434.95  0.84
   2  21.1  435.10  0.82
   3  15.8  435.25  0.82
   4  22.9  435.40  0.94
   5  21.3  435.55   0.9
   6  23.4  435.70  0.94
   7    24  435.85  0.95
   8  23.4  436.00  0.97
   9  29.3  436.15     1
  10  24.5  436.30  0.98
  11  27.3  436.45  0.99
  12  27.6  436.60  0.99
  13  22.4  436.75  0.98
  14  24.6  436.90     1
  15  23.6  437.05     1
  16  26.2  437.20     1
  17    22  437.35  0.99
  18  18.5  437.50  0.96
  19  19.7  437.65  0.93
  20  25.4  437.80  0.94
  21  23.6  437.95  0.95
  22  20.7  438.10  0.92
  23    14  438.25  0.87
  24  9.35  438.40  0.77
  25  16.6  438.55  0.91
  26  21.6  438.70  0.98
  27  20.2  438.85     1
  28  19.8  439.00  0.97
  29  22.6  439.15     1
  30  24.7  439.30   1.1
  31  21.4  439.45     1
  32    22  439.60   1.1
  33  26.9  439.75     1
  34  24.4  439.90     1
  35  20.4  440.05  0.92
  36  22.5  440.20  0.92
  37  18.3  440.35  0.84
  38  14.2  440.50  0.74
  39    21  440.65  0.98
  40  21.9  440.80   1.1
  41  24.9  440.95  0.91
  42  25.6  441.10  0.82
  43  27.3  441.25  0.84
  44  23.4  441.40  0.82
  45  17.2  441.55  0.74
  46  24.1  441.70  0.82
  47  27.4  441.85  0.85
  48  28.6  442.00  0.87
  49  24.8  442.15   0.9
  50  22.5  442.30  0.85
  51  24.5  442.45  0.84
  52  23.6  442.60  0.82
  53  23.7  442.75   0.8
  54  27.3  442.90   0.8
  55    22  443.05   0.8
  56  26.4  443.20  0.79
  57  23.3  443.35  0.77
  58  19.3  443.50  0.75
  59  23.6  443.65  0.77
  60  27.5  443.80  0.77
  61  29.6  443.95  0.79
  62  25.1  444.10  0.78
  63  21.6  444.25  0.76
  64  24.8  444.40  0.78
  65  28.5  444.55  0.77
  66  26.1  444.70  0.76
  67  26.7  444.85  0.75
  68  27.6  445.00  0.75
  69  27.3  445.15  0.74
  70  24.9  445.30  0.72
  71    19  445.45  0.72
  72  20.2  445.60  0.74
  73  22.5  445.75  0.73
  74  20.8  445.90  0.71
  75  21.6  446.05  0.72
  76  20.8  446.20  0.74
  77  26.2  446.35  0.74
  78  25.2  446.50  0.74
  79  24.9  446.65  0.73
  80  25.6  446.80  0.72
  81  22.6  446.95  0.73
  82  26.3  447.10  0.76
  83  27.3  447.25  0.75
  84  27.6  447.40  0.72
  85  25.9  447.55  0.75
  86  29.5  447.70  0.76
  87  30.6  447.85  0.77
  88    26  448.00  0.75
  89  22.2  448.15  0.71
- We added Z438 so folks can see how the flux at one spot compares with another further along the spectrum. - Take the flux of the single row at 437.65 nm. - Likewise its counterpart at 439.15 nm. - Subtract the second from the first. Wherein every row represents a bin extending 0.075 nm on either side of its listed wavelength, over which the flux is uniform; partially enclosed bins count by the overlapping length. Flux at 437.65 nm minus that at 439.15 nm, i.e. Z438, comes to -3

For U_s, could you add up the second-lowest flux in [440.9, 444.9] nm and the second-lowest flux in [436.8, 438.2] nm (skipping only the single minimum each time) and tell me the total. 39.0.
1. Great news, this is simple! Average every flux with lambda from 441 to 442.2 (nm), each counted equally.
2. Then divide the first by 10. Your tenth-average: 2.48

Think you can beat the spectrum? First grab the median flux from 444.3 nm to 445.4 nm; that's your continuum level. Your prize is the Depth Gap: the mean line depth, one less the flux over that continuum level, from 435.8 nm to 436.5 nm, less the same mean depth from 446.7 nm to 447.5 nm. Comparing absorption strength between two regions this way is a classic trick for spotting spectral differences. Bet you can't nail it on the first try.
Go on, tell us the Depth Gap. 0.01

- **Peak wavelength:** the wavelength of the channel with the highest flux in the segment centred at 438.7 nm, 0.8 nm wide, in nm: 438.70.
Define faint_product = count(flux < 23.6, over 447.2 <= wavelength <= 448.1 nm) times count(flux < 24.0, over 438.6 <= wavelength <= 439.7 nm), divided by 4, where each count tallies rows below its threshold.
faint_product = 0.0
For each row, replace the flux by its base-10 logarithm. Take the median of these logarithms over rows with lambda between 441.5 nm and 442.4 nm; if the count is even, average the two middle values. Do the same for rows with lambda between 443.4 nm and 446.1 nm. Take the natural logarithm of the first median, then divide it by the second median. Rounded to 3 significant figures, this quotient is 0.235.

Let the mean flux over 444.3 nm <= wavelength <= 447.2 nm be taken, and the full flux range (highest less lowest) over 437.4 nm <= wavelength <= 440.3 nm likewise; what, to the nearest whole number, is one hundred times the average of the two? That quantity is 2092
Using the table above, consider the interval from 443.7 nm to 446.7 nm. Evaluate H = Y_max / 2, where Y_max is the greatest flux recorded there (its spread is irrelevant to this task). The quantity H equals 14.8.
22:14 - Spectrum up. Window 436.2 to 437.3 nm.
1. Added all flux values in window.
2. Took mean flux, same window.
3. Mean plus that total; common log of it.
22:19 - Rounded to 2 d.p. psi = 2.30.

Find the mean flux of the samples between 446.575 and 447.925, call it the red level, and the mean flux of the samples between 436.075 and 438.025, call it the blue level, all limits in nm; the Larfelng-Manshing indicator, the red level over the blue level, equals 1.10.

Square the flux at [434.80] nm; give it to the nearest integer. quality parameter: 635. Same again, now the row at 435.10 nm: 445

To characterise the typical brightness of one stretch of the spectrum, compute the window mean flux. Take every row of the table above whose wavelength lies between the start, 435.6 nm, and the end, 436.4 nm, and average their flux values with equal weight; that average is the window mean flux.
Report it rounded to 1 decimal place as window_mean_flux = 24.9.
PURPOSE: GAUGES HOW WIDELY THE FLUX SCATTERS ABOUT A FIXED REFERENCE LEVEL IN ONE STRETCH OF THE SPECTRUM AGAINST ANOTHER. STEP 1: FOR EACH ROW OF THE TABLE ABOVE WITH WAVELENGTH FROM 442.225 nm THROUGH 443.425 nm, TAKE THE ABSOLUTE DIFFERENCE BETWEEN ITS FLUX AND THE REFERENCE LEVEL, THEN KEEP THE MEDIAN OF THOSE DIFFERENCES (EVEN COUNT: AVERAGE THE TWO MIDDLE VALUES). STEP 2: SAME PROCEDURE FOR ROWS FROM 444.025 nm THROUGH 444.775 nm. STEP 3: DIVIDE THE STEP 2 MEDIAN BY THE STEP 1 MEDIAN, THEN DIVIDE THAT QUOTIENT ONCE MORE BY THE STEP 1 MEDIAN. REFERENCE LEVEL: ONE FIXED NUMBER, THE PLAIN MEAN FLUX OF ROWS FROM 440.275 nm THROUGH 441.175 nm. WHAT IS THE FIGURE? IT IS 0.6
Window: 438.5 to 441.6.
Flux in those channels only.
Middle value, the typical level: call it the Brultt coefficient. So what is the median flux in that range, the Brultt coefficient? 21.9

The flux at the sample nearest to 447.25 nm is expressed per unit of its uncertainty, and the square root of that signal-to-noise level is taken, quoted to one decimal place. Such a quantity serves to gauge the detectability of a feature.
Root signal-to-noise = 6.0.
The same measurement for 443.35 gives 5.5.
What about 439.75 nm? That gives 5.2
